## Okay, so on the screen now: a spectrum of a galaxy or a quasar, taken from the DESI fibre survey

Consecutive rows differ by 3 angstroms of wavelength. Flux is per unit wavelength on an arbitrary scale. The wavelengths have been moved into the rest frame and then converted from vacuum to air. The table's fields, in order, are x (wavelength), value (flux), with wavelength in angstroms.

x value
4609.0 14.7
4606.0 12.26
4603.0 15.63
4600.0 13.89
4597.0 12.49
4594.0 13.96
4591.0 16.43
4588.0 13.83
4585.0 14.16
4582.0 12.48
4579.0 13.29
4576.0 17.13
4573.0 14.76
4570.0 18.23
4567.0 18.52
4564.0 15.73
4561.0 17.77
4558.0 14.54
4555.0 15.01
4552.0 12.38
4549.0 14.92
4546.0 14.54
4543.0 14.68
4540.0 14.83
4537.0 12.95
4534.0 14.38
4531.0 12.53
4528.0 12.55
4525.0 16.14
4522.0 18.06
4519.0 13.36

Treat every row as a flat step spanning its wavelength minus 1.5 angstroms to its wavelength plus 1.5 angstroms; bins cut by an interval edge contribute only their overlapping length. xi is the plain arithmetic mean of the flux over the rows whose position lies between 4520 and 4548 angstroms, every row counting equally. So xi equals 14.5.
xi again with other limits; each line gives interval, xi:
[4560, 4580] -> 16.5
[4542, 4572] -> 15.6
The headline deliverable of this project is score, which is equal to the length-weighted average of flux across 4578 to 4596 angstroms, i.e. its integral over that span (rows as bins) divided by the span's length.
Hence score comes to 14.0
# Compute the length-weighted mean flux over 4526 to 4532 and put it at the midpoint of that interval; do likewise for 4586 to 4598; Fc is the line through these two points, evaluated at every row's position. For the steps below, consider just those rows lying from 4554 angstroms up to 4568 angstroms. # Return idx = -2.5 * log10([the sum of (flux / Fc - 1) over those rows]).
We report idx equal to 0.0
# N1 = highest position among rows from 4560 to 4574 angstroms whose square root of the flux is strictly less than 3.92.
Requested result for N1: 4573.0 angstroms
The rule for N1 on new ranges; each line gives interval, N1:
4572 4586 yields 4585.0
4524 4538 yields 4537.0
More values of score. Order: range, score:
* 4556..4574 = 16.6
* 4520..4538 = 14.4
